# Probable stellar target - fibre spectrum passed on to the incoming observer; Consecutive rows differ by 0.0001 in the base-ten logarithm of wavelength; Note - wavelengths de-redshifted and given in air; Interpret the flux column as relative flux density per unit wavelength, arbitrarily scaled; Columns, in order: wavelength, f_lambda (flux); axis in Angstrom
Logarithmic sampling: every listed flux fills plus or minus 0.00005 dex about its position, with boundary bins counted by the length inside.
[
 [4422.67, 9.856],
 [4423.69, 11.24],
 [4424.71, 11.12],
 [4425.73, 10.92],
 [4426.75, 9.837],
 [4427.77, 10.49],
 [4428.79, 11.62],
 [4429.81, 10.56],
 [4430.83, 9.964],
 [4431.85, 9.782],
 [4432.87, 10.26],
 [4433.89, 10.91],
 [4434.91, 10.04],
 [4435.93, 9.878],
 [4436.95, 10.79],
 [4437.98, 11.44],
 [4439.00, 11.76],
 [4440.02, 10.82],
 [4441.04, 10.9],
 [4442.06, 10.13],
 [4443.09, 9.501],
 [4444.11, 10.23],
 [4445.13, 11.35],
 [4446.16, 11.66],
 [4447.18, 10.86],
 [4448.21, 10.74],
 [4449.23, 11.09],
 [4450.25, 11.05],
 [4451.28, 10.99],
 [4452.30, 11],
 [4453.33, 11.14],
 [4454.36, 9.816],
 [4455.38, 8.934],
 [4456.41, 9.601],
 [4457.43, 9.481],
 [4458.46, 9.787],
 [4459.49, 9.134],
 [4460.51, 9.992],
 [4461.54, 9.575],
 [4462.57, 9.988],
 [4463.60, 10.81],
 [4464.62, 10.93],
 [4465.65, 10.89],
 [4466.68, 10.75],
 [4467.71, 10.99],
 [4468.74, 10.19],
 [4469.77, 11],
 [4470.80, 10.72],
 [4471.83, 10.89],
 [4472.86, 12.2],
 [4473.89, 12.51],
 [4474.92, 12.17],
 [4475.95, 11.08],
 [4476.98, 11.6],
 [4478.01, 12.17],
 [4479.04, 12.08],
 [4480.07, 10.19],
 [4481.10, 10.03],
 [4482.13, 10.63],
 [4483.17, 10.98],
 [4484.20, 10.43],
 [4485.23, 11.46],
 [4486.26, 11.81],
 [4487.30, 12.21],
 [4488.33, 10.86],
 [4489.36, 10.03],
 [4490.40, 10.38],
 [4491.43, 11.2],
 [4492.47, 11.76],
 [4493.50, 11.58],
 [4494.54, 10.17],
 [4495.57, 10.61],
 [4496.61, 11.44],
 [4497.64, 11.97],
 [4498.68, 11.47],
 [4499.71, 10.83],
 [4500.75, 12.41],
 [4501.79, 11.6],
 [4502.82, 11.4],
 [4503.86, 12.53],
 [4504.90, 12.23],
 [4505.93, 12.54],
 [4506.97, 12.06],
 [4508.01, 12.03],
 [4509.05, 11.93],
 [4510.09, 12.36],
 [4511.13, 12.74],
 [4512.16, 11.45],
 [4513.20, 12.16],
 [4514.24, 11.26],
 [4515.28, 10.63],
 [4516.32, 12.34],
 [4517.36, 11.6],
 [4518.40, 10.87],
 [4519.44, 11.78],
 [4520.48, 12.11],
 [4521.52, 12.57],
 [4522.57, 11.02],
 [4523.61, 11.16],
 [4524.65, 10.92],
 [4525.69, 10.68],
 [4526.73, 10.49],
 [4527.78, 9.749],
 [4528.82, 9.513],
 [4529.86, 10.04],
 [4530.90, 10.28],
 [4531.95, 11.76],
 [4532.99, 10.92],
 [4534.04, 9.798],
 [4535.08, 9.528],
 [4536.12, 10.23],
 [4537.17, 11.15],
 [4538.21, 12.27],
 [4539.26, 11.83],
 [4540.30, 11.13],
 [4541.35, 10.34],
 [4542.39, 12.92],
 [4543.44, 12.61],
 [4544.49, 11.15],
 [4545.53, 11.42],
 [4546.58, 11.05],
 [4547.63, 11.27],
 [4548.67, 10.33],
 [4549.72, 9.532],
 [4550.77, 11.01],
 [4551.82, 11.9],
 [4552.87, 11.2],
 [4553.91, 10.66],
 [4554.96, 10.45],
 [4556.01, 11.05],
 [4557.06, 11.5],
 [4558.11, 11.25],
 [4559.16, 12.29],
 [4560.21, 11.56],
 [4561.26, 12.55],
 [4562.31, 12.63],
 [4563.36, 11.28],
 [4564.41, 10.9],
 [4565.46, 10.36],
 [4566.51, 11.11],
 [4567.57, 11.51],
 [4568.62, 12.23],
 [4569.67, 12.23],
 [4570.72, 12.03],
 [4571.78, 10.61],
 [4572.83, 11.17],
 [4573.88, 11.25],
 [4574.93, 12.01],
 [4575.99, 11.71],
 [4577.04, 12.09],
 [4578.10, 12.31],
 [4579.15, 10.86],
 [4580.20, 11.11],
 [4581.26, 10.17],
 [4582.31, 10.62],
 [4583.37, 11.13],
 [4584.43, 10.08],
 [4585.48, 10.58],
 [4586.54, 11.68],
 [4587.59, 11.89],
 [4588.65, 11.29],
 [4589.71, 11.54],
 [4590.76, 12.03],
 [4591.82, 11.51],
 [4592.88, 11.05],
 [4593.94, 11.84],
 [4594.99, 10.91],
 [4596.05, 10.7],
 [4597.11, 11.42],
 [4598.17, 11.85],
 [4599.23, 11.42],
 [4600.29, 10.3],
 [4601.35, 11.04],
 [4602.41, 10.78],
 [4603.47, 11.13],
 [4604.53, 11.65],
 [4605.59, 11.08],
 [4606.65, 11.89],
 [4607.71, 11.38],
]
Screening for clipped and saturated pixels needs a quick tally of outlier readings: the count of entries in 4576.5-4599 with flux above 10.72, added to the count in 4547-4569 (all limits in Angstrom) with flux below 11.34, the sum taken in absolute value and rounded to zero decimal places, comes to 29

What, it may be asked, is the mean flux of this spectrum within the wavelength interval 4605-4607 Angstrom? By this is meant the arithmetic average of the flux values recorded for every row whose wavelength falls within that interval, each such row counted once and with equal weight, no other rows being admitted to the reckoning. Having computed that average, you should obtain 11.5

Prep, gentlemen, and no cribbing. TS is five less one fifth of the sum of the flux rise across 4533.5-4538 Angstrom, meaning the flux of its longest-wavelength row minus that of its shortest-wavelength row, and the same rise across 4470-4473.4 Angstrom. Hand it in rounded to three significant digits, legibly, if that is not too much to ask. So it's 4.43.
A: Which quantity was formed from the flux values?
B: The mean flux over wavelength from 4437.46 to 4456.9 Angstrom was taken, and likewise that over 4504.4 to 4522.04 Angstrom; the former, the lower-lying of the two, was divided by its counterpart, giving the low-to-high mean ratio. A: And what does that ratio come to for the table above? 0.90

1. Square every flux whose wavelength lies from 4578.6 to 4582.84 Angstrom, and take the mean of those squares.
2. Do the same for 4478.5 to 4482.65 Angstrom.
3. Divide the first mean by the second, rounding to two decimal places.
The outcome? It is 0.99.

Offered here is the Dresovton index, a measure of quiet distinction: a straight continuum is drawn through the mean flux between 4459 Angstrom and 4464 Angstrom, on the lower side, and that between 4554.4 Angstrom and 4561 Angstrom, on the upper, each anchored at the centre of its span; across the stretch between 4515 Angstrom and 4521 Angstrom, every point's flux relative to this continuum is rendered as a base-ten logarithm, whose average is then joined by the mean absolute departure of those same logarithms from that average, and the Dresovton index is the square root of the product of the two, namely 0.025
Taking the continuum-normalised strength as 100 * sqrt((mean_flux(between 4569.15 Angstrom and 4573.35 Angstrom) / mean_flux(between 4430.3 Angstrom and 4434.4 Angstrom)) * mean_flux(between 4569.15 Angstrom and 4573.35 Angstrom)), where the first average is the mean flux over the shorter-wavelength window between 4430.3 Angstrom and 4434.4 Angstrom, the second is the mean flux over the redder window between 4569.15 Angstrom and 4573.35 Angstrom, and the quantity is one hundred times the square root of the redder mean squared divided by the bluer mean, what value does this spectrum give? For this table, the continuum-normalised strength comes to 360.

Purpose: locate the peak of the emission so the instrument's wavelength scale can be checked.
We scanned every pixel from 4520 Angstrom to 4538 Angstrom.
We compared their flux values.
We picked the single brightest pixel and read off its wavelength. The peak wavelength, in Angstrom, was 4521.52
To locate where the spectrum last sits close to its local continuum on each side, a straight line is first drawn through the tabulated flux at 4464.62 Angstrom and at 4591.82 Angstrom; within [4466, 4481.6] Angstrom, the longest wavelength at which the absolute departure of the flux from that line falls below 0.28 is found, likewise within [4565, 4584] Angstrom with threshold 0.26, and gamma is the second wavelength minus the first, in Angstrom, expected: 97.9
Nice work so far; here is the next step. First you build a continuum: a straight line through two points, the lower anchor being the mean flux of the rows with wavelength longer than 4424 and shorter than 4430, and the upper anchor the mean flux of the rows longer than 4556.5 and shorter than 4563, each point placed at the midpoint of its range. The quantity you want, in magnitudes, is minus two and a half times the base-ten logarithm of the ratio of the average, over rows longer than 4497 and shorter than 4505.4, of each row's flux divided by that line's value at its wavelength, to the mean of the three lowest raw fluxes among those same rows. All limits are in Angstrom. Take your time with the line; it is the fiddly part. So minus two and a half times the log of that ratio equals 2.59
